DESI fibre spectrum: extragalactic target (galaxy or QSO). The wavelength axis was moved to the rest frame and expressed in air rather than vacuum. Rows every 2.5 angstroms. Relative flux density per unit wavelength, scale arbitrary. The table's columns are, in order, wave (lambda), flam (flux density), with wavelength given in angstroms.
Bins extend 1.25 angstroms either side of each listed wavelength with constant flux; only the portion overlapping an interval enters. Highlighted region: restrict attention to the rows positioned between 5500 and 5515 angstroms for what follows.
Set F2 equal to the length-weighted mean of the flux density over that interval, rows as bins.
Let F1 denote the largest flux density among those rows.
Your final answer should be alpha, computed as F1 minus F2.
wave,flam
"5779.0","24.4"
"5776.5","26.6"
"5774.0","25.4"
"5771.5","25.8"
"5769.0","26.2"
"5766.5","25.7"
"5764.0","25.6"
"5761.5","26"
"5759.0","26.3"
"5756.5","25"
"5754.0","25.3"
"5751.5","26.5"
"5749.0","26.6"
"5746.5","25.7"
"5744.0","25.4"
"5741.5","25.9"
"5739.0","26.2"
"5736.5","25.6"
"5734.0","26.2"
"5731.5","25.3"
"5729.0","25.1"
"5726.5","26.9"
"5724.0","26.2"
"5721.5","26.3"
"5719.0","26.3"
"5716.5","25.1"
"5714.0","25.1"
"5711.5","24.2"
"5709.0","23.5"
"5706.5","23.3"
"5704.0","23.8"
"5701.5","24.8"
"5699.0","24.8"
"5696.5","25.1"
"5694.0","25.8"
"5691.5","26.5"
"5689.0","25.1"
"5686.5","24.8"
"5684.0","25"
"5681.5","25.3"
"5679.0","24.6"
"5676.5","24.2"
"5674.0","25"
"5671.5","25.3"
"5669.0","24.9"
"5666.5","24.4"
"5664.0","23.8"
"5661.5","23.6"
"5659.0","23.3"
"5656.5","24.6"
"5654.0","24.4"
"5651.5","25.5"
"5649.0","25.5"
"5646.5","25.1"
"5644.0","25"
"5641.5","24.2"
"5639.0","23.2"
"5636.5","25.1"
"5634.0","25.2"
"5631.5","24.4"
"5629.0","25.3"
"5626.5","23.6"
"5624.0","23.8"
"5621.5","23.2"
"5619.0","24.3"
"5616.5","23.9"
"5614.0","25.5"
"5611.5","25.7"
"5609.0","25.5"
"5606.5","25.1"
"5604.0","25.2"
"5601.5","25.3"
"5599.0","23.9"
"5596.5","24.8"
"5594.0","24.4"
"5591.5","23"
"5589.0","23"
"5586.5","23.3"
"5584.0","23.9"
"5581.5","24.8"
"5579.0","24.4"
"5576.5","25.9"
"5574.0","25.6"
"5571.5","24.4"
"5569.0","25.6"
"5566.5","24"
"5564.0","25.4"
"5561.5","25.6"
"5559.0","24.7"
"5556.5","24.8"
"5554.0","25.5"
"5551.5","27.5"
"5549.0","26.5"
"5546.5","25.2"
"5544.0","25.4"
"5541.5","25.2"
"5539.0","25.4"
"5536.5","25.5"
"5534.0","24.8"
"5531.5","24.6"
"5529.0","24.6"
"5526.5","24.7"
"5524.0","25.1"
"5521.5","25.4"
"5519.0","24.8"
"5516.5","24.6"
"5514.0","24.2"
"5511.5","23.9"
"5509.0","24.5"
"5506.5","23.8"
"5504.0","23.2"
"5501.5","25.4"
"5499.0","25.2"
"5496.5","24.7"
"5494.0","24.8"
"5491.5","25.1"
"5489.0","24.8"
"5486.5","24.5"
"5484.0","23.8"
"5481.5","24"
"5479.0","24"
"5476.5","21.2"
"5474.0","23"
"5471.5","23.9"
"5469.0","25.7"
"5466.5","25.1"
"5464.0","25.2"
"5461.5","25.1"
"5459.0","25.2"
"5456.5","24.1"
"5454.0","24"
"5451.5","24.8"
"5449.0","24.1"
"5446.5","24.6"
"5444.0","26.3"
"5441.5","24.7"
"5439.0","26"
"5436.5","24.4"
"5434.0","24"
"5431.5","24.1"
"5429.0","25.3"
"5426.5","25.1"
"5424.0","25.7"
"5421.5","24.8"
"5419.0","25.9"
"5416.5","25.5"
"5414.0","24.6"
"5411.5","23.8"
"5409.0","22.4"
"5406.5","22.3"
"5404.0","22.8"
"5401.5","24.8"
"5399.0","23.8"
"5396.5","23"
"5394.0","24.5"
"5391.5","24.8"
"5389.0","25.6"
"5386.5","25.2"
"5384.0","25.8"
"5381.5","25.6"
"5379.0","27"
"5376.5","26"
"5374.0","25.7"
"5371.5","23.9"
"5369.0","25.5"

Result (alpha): 1.2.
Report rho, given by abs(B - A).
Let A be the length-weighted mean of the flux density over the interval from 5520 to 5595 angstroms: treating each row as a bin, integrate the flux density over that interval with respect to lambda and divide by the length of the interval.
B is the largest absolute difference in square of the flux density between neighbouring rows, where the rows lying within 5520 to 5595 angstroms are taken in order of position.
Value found 81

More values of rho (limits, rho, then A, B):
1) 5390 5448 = 71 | 24.5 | 95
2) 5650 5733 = 69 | 24.9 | 94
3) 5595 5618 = 54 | 25.0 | 79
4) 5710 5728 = 36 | 25.7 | 62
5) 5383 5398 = 46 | 24.8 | 71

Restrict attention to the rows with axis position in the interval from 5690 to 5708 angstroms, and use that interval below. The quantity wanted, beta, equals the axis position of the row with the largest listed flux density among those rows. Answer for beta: 5691.5 angstroms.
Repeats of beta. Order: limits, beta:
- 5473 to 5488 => 5486.5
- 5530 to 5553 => 5551.5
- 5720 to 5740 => 5726.5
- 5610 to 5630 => 5611.5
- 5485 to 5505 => 5501.5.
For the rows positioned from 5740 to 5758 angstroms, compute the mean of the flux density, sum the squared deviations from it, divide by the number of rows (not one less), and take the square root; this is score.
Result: 0.56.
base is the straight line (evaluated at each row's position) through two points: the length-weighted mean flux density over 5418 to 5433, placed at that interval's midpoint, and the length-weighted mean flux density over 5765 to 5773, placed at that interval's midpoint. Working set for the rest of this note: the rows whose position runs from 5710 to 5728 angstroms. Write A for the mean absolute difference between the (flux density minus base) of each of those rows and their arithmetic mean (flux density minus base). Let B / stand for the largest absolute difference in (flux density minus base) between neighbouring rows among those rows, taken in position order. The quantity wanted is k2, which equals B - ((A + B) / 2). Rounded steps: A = 0.79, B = 1.19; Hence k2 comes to 0.2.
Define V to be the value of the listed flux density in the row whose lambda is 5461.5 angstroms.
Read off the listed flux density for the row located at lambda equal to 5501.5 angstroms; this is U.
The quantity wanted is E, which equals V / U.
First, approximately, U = 25.4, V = 25.1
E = 0.99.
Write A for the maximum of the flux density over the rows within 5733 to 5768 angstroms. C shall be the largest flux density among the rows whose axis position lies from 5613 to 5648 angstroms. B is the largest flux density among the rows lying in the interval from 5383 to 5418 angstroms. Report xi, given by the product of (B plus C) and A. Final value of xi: 1365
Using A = 26.6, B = 25.8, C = 25.5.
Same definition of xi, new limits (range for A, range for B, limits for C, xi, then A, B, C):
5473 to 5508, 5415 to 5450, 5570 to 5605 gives 1326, 25.4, 26.3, 25.9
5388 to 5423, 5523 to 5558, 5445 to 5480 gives 1378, 25.9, 27.5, 25.7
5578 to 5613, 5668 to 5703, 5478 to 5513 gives 1334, 25.7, 26.5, 25.4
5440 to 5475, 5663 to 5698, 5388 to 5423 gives 1378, 26.3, 26.5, 25.9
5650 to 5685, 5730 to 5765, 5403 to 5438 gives 1339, 25.5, 26.6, 25.9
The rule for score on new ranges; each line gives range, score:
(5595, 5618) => 0.63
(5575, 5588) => 0.88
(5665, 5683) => 0.40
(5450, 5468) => 0.48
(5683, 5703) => 0.57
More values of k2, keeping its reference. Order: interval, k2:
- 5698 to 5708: 0.2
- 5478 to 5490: 0.2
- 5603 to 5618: 0.6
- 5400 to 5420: 0.4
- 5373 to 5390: 0.5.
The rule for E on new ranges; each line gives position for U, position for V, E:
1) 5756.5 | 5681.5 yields 1.01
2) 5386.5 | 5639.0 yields 0.92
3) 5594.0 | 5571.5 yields 1.00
